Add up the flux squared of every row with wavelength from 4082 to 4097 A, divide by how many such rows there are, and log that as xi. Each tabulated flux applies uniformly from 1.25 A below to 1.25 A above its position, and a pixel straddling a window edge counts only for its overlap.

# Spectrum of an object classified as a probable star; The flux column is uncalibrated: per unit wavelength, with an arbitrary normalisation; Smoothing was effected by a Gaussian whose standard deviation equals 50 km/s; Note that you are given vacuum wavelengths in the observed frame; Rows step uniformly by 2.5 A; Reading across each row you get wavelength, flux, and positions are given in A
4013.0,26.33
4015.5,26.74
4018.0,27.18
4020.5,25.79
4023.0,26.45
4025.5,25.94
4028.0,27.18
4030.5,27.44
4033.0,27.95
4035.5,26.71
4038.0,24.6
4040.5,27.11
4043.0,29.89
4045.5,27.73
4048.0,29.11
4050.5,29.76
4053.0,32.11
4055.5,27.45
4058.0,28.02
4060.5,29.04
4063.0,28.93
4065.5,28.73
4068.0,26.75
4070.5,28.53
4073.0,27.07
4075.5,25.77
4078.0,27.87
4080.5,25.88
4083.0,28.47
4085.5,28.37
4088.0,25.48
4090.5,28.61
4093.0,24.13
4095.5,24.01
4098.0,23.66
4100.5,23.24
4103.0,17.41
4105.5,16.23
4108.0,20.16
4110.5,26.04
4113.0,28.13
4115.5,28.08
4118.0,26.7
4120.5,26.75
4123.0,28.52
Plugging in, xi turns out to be 707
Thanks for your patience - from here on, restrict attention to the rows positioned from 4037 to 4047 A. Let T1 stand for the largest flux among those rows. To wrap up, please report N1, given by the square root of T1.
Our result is 5.47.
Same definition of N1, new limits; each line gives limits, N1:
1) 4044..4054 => 5.67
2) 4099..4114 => 5.30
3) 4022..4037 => 5.29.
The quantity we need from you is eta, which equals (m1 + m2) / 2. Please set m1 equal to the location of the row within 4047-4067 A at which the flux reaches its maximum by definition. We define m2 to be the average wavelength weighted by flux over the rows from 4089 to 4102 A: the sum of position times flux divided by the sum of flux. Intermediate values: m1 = 4053.0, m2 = 4095.3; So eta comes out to 4074.1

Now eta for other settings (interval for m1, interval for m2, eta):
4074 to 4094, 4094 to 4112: 4096.7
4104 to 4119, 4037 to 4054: 4079.4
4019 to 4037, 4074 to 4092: 4058.0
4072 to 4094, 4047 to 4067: 4073.6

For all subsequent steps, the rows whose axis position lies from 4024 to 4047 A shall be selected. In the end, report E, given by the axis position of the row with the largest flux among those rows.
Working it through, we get 4043.0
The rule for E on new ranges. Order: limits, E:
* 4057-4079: 4060.5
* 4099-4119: 4113.0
